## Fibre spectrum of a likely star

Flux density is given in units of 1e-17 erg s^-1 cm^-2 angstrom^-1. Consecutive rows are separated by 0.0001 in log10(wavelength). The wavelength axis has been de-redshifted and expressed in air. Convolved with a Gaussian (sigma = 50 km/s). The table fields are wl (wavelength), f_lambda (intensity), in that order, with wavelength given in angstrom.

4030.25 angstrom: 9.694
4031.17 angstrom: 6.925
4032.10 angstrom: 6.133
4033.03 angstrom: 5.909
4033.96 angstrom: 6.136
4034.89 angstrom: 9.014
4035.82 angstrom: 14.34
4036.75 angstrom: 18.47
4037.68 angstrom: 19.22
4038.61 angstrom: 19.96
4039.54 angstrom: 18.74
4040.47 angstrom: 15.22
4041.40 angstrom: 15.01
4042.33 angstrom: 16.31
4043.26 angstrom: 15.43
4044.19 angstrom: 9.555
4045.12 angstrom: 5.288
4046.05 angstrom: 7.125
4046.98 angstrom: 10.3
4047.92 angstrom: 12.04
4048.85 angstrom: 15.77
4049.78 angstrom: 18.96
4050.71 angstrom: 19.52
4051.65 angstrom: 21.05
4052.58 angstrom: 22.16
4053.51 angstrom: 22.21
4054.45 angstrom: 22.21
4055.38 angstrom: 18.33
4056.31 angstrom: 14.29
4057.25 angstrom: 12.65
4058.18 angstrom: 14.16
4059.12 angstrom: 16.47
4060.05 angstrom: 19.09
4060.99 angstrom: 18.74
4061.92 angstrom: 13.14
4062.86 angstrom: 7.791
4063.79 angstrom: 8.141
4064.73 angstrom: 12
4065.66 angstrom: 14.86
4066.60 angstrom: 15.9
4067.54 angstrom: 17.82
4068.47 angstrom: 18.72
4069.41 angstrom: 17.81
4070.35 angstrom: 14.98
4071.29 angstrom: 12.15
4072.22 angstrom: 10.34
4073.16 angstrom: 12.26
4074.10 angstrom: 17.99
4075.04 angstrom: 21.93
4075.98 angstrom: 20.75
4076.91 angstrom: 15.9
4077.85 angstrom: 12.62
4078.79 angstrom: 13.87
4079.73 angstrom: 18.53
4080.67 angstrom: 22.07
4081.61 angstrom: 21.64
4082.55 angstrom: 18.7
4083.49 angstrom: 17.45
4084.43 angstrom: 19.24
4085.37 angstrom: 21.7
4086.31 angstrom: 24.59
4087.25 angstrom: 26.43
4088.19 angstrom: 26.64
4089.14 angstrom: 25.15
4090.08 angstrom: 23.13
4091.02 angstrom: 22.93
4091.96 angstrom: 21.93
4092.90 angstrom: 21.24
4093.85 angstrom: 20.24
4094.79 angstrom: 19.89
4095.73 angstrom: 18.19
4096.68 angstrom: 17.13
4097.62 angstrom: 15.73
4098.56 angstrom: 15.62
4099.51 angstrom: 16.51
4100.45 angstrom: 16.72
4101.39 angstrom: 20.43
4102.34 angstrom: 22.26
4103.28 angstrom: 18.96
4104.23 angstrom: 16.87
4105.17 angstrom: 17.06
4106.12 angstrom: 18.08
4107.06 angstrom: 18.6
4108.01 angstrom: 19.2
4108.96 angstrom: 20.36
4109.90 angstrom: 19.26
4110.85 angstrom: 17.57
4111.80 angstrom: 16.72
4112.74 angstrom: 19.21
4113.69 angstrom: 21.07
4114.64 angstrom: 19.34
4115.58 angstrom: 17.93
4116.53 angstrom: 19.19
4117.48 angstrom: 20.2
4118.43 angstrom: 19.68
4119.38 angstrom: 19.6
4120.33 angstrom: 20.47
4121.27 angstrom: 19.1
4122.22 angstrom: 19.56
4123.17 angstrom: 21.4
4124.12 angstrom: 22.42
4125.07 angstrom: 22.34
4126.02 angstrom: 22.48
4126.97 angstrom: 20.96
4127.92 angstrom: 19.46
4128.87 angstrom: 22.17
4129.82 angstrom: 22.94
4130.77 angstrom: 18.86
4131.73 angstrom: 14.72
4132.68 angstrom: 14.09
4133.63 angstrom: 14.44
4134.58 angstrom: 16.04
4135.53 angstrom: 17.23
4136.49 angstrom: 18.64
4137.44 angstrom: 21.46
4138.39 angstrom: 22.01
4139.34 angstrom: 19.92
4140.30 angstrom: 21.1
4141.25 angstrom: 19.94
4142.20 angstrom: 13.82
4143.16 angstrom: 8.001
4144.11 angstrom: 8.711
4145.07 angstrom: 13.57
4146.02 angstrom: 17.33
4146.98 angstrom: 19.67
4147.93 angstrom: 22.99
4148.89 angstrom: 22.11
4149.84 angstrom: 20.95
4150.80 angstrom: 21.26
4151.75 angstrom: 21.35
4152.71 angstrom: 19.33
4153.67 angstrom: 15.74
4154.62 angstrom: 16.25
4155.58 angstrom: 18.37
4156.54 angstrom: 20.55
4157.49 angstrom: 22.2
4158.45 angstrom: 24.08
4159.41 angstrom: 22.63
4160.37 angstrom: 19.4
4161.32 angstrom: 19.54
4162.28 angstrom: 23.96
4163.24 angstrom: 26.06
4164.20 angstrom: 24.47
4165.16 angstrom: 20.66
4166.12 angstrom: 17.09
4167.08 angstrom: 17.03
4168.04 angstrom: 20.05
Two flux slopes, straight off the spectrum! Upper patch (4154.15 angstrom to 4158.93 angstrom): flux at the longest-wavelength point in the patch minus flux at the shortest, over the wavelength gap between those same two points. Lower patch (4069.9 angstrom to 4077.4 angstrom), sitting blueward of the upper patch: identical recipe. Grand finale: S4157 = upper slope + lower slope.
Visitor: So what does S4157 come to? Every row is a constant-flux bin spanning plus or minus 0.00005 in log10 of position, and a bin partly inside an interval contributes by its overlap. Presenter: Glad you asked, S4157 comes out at 2.2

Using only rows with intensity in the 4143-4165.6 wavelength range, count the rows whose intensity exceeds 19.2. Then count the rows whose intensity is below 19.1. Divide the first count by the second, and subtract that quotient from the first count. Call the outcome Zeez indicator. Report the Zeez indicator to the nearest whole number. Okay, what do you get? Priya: 15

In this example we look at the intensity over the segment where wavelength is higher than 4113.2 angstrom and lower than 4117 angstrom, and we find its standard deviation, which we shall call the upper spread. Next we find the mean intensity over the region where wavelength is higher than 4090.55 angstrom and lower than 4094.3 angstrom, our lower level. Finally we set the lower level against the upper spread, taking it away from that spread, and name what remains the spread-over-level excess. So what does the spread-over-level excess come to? -20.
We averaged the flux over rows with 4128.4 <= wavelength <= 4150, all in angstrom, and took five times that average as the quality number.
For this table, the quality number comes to 89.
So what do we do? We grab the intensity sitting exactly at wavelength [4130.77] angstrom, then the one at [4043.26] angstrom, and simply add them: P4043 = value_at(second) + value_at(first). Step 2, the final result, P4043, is 34.3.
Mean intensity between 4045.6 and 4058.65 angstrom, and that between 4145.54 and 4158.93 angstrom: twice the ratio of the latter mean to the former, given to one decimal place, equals 2.4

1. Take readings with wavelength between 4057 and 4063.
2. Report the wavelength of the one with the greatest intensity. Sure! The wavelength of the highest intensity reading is 4060.05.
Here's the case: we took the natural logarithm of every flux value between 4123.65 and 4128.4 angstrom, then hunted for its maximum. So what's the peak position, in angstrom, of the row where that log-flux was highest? 4126.02 angstrom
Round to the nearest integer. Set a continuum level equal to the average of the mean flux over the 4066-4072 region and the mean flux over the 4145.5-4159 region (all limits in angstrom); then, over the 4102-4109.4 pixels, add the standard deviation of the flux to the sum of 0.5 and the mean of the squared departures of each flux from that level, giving 5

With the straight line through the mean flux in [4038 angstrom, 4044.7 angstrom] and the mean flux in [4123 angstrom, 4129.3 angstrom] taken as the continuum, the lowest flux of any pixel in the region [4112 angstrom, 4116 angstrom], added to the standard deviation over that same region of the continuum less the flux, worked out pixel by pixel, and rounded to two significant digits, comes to 19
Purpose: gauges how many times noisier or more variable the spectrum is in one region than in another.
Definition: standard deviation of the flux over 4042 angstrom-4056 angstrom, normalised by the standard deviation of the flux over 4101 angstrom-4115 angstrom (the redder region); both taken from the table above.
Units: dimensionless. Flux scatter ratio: 3.6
